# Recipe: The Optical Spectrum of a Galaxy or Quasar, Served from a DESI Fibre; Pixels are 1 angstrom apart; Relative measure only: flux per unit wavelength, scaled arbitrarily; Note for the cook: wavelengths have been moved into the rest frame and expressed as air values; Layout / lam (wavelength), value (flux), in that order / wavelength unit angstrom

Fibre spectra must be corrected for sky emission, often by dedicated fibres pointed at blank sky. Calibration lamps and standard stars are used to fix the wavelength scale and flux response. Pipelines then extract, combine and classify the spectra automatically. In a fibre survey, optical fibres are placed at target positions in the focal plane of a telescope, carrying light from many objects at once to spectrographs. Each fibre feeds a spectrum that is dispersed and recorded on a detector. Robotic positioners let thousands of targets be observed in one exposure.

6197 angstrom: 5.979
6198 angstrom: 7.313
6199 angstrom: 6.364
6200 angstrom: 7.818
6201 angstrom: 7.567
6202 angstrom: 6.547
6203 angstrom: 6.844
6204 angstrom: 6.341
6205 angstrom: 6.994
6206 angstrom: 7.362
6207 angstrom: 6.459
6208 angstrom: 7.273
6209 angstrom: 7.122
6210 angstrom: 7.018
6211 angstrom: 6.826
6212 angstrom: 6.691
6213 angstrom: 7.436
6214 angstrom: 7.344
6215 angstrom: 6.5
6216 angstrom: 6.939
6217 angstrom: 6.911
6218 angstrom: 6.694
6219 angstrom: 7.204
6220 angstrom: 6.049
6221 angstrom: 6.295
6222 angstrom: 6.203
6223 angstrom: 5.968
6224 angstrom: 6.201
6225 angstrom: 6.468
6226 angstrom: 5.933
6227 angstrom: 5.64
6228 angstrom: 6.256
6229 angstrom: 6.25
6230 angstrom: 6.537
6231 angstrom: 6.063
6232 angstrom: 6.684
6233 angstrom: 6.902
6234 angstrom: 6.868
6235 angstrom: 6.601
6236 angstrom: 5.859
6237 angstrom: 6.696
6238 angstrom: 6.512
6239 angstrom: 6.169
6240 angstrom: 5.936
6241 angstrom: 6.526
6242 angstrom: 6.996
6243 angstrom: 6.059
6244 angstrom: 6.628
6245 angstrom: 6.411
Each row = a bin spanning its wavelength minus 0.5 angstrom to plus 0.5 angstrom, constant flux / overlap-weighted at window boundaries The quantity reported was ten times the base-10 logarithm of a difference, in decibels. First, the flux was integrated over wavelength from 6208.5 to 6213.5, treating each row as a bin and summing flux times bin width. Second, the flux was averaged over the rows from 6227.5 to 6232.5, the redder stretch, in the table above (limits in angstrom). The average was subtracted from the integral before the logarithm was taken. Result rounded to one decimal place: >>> 14.6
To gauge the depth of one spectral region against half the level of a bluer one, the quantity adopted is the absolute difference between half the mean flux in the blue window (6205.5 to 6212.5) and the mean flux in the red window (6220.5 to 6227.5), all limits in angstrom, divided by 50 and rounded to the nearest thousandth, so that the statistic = 0.052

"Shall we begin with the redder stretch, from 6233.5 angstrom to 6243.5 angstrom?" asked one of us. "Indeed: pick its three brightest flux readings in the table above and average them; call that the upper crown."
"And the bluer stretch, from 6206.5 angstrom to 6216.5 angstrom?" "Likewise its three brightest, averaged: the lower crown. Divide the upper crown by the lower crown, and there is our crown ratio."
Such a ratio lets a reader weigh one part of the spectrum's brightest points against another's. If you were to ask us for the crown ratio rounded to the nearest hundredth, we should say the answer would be 0.93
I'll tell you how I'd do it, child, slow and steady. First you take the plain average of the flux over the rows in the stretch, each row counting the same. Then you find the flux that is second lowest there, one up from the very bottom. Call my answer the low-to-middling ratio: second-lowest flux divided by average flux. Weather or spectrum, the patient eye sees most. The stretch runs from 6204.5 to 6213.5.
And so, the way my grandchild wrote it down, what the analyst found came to 0.953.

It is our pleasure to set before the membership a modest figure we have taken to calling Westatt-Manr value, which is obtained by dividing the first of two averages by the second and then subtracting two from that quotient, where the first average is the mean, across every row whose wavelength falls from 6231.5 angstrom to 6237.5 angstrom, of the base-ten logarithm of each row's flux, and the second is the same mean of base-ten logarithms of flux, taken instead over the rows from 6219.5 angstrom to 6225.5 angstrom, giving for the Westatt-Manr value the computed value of -0.97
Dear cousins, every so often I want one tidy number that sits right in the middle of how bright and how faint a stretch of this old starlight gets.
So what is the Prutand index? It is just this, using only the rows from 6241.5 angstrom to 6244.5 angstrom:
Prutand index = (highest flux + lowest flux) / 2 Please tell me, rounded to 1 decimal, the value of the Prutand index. 6.5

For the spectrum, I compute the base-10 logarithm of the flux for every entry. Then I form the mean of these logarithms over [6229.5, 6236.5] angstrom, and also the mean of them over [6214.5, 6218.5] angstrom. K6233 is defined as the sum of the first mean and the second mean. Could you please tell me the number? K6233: 1.64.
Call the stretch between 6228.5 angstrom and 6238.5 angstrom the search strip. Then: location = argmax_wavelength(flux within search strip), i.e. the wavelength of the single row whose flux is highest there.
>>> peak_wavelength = 6233 angstrom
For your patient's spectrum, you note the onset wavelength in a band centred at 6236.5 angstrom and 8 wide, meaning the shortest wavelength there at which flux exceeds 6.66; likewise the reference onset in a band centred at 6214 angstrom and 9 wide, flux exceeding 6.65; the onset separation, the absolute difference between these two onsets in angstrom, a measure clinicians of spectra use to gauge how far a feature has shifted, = 23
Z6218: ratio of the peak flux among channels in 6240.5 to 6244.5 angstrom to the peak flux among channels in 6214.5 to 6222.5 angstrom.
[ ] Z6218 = 0.97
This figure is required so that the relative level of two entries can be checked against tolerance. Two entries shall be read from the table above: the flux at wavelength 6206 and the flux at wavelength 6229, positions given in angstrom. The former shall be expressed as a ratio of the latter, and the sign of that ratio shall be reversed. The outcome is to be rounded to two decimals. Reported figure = -1.18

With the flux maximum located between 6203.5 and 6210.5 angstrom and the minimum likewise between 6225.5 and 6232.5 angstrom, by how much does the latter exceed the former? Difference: -1.72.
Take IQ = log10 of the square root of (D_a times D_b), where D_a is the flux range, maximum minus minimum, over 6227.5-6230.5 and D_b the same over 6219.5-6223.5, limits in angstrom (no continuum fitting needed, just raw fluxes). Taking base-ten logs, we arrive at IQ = -0.51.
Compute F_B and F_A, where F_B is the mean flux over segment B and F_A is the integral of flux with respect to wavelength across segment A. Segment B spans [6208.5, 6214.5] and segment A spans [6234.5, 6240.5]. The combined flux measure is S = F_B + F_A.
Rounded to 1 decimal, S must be 44.8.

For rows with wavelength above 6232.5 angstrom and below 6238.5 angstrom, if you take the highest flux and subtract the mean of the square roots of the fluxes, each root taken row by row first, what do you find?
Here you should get 4.3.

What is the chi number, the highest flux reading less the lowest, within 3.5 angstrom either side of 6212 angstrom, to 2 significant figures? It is 0.94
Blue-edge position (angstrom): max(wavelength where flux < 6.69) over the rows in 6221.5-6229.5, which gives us 6229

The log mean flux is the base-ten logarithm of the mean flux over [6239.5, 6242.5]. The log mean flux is 0.812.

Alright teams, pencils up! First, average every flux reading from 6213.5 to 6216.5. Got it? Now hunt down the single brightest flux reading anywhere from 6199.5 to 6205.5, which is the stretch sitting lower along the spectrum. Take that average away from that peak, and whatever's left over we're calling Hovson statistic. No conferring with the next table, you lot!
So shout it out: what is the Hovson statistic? 0.9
